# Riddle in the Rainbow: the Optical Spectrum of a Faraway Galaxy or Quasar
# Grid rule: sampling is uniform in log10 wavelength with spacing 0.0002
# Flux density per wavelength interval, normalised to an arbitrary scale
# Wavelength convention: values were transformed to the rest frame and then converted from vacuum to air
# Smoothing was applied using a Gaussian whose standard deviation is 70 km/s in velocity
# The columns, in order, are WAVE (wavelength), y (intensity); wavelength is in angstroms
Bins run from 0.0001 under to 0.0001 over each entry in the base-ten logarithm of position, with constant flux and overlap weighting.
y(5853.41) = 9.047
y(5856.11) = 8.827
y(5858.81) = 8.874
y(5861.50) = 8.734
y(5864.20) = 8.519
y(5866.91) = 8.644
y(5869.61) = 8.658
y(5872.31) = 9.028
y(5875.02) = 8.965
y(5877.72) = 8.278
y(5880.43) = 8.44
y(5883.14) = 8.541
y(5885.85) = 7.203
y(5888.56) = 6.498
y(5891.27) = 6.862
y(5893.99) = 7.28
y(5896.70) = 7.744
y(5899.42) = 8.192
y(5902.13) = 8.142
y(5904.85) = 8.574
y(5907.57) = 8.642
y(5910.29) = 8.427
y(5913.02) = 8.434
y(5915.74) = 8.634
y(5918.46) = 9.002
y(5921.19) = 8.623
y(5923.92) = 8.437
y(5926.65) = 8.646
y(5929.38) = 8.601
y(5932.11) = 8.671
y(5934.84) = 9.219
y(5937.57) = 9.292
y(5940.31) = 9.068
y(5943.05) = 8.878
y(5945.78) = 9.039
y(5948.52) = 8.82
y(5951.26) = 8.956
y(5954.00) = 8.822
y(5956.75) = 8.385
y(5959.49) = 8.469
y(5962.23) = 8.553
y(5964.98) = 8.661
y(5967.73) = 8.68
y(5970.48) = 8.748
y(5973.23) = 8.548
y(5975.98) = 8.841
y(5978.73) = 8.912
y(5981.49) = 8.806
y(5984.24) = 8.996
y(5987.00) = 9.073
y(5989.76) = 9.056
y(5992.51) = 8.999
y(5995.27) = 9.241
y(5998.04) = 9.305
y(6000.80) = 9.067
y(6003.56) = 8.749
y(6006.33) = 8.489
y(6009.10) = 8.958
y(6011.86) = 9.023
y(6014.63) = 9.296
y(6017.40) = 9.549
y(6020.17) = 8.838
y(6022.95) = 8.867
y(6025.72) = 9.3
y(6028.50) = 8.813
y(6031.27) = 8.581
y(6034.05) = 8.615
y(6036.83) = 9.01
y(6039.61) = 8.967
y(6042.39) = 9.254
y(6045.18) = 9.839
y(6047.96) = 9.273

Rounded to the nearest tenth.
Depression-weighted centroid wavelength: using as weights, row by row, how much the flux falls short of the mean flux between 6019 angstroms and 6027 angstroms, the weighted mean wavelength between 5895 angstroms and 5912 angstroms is 5901.8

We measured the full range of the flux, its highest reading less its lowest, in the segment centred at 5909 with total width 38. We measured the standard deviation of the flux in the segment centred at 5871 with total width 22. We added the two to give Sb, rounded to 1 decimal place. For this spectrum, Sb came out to 2.4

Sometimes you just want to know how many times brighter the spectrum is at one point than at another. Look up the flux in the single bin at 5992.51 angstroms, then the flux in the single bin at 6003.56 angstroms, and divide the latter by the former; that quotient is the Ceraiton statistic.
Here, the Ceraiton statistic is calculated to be 0.97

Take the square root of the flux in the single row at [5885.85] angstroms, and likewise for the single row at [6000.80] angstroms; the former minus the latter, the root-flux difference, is -0.33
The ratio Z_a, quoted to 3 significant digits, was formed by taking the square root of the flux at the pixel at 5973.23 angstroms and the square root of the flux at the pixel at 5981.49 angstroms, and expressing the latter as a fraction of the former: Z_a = 1.01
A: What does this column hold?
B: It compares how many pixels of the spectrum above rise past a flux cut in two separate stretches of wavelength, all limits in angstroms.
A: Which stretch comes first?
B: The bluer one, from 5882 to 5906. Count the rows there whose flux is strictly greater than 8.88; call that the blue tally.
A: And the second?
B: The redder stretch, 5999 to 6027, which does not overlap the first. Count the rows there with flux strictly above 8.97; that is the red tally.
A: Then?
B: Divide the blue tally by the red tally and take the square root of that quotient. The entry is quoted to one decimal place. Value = 0.0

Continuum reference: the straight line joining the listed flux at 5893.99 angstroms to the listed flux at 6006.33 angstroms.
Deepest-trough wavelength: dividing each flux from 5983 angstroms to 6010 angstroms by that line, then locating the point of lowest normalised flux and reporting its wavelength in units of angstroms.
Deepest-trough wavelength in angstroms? 6006.33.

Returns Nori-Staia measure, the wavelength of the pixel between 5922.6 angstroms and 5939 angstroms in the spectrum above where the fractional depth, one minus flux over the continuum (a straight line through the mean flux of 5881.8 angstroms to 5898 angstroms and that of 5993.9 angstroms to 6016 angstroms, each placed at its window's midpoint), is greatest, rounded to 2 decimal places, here 5923.92 angstroms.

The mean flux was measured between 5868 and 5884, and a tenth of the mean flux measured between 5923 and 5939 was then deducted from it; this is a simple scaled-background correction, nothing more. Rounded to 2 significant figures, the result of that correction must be 7.8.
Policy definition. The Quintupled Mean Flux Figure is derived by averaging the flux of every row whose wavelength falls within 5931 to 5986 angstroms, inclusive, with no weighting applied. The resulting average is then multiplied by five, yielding 44.1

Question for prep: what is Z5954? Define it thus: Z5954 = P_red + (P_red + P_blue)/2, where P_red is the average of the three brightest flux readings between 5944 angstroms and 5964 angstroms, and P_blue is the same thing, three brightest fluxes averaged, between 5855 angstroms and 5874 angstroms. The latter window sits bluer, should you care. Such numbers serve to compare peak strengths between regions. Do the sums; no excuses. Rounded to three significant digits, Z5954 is 17.9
